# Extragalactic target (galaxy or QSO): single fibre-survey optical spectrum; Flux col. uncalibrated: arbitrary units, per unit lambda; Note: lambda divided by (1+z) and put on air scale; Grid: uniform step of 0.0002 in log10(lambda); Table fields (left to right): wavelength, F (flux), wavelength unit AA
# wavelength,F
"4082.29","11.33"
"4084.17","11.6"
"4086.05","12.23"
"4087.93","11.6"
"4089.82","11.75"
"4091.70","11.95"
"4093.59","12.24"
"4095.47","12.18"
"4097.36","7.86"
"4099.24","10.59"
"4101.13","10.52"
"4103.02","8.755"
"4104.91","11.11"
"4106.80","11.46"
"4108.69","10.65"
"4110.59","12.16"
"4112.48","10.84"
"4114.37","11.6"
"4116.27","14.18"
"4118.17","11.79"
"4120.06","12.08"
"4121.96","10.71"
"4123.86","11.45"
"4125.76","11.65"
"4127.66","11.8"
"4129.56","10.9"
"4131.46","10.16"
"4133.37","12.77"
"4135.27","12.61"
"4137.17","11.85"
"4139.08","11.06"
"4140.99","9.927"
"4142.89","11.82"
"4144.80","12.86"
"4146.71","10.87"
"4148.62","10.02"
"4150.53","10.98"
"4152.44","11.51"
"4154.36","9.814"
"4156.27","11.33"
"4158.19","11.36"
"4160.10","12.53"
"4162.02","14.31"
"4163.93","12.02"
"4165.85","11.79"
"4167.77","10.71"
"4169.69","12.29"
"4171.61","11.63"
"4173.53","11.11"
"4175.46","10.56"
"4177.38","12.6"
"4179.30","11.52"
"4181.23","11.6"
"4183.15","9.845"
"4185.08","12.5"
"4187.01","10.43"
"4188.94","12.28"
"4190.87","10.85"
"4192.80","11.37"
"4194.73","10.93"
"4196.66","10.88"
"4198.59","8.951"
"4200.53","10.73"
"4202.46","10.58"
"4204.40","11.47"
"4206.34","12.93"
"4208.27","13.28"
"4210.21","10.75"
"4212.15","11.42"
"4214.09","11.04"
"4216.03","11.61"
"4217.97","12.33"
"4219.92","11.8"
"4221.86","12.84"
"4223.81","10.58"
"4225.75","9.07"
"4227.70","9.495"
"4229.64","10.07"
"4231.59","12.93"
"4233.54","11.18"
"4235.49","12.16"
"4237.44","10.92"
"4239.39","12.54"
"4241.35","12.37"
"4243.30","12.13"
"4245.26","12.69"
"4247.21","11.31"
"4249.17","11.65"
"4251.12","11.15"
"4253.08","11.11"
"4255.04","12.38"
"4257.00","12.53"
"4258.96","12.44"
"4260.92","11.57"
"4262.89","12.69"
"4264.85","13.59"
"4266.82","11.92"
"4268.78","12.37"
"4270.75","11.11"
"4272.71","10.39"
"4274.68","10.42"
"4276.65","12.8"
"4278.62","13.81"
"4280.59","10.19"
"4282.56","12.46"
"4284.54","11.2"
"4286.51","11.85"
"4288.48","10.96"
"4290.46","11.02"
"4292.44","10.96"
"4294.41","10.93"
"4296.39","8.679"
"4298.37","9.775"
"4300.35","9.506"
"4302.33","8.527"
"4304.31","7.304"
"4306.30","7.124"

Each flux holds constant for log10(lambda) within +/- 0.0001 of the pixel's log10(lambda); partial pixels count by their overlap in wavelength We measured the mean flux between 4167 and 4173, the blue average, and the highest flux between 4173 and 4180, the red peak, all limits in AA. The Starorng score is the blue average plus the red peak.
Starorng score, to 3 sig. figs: 24.1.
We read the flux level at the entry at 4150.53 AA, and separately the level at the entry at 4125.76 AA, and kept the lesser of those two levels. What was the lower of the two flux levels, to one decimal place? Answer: 11.0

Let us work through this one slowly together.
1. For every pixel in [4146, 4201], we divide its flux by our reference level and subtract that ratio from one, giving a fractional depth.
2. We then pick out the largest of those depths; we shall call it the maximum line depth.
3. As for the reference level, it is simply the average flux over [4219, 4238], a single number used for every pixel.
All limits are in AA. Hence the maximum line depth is 0.19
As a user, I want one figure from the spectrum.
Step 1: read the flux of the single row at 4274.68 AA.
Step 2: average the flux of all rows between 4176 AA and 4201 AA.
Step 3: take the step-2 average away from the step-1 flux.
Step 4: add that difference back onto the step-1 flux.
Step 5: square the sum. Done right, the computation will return 95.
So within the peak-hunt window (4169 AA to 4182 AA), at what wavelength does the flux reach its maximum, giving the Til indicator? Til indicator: 4177.38 AA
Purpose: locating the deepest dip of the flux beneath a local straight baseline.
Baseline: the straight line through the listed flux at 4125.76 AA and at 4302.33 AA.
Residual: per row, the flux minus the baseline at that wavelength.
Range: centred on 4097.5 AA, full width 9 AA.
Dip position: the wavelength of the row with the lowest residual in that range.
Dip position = 4097.36 AA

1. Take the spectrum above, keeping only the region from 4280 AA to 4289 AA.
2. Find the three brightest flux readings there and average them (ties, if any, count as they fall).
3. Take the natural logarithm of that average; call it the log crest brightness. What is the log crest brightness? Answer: 2.47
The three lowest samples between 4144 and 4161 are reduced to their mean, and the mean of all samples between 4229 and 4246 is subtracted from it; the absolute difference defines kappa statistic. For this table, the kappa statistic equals 1.7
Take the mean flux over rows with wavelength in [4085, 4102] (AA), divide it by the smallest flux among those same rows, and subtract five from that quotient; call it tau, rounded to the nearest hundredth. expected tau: -3.57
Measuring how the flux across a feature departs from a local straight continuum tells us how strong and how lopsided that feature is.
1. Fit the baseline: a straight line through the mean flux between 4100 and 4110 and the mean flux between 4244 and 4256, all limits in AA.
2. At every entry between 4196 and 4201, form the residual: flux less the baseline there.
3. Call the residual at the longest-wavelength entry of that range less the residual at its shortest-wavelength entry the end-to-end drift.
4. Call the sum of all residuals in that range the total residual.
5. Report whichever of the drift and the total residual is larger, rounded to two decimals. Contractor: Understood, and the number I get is -0.18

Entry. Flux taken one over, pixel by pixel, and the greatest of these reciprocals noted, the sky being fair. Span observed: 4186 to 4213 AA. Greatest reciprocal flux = 0.112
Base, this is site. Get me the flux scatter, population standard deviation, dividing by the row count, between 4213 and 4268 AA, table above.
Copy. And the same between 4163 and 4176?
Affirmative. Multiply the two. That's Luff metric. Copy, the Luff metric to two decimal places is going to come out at 0.63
